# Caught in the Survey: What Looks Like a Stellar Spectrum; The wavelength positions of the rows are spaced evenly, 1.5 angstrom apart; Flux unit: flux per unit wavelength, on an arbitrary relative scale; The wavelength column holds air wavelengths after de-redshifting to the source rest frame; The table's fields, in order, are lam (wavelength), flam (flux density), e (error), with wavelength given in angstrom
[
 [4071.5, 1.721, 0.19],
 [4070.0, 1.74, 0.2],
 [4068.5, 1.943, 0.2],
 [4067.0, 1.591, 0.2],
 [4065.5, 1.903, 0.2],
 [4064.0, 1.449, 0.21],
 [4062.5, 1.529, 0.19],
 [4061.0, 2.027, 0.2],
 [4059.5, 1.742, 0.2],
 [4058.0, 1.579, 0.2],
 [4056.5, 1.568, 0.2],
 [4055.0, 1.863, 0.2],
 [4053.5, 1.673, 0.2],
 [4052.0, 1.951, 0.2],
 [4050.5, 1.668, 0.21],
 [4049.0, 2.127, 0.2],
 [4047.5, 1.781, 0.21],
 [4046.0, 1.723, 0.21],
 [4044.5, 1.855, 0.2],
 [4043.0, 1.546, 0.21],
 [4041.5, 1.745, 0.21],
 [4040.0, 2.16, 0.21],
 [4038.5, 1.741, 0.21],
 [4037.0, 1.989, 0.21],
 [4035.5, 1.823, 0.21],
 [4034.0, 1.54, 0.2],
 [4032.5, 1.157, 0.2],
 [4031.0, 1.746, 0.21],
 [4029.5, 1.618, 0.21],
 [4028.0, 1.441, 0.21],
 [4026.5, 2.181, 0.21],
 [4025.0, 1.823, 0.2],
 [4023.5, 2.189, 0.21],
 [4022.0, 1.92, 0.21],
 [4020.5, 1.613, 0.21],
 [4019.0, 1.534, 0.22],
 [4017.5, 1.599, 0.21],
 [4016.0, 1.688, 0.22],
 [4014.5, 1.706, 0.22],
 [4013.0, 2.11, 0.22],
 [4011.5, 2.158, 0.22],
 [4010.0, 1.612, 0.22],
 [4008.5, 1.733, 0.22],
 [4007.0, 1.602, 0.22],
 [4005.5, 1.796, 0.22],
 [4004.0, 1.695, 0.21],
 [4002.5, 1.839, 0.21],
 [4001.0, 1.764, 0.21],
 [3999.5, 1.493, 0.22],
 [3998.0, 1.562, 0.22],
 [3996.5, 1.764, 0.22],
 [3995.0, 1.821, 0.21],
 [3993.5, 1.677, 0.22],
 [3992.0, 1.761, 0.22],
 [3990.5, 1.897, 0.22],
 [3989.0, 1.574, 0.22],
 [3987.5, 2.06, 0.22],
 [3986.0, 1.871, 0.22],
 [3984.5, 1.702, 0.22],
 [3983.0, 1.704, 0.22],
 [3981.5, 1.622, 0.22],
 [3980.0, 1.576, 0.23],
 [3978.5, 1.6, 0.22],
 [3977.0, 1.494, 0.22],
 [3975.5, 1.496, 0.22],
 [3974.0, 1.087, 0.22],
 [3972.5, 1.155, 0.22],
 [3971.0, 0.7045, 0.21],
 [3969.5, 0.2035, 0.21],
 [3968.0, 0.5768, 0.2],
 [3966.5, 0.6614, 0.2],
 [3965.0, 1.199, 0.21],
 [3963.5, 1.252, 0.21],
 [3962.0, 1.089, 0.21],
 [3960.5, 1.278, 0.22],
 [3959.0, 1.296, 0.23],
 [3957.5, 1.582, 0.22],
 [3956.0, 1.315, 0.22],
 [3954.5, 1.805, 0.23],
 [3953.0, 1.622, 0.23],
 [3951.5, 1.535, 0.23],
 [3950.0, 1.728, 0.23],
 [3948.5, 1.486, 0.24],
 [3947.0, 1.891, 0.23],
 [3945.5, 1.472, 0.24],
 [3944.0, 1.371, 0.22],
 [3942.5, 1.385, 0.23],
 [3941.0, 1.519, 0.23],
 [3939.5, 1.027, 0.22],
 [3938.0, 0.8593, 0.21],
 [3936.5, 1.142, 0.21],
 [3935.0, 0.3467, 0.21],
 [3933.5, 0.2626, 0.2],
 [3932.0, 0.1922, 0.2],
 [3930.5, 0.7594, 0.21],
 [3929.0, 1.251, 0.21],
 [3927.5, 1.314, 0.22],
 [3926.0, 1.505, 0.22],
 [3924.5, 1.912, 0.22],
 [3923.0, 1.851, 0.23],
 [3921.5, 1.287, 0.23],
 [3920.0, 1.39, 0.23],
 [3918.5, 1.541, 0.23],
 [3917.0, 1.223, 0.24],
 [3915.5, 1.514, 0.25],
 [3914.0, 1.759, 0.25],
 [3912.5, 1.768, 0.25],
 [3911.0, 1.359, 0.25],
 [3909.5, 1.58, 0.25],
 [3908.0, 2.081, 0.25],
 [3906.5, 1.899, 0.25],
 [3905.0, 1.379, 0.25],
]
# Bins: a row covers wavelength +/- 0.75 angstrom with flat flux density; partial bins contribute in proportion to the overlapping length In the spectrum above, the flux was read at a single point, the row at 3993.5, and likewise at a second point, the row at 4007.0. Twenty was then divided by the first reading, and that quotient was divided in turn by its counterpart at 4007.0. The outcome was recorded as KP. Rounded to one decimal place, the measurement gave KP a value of 7.4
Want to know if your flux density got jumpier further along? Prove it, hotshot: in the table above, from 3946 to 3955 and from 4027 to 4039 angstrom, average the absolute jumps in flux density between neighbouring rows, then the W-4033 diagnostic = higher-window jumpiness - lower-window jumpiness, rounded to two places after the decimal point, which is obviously 0.06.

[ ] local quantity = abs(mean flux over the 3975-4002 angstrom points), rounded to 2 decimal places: 1.69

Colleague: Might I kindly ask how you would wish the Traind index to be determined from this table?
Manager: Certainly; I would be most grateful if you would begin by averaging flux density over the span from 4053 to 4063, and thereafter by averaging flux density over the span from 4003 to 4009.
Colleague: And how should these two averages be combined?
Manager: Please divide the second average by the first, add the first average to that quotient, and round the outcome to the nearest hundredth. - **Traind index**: 2.71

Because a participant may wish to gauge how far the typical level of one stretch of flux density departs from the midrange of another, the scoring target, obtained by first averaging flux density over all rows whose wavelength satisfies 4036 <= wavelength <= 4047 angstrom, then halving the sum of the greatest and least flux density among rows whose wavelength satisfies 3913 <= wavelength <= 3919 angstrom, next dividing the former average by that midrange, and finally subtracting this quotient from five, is 3.78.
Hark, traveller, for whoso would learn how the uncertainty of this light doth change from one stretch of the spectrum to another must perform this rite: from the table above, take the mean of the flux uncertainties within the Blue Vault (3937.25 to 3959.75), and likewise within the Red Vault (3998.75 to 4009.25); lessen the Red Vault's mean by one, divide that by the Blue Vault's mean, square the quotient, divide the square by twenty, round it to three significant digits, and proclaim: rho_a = 0.595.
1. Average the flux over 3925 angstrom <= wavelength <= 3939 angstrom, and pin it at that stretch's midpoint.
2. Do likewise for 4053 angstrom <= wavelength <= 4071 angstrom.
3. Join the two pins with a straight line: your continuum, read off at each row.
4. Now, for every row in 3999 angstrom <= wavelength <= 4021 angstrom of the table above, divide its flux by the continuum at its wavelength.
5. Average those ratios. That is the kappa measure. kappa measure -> 1.26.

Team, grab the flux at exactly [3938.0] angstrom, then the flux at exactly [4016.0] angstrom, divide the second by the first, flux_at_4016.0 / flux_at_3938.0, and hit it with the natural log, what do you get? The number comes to 0.68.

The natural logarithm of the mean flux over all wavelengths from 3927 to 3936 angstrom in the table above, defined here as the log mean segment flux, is -0.4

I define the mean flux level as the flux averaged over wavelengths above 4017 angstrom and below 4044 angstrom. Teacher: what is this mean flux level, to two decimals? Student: 1.74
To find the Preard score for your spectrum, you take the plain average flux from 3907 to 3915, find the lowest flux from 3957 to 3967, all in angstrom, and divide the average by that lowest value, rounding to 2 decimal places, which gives 2.58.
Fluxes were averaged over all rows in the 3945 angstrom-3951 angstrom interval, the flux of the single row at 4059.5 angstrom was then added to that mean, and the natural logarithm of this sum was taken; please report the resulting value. 1.2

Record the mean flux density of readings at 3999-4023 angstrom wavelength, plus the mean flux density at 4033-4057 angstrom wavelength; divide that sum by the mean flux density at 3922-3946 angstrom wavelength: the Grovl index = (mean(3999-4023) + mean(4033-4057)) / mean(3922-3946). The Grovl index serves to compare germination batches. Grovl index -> 3.12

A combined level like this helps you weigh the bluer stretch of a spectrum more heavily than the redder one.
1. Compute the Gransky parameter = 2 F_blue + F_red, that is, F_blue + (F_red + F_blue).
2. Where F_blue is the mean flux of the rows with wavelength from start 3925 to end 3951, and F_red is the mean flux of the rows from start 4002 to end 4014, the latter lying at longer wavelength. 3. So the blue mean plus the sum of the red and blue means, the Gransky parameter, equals 4.1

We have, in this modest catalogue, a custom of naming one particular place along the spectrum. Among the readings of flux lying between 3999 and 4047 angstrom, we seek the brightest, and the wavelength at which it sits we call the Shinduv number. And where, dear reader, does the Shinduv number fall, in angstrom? 4023.5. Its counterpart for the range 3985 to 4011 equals 3987.5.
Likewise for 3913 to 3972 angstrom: 3924.5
